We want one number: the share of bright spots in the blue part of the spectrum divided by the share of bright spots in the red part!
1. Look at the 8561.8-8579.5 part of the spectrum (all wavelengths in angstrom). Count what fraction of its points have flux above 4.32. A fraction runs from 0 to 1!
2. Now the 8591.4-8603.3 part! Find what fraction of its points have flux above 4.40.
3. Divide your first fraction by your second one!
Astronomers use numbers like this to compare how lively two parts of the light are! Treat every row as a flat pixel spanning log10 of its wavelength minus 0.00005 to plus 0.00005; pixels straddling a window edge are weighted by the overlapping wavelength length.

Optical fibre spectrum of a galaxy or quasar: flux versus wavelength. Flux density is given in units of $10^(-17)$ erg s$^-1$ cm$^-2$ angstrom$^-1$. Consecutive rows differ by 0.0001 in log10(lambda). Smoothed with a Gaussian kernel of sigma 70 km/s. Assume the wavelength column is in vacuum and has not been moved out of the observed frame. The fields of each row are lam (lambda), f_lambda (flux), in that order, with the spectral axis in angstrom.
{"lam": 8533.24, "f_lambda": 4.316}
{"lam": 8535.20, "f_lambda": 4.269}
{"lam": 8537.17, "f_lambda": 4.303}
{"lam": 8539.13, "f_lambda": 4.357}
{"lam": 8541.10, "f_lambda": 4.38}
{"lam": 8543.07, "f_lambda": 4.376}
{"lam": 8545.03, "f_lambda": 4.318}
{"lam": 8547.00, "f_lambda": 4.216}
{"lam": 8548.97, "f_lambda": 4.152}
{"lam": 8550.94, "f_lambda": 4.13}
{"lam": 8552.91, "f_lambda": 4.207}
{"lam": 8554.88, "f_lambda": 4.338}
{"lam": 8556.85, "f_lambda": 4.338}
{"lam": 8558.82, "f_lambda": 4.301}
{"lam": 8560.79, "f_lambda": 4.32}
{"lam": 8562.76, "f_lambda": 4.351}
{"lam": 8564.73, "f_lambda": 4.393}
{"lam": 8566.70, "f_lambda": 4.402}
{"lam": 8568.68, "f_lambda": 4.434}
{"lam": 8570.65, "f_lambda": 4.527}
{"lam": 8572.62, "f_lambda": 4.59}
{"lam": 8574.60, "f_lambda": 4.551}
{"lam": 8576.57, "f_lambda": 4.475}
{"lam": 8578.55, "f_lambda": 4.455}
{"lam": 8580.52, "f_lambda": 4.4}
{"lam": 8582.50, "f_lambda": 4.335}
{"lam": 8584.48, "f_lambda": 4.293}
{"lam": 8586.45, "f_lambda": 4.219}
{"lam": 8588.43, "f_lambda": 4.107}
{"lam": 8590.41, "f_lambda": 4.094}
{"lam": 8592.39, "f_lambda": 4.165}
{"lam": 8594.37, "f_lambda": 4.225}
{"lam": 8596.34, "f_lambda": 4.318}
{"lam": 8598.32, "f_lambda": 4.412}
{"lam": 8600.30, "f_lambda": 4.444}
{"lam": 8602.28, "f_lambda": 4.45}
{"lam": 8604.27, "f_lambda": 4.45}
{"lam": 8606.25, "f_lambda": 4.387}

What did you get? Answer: 2.0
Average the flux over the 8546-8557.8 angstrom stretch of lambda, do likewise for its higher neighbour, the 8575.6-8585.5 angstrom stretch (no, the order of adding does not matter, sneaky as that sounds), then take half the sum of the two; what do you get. 4.31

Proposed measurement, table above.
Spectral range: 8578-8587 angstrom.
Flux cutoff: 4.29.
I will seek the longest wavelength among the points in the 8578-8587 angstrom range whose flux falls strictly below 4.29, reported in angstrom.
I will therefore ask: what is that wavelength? 8586.45 angstrom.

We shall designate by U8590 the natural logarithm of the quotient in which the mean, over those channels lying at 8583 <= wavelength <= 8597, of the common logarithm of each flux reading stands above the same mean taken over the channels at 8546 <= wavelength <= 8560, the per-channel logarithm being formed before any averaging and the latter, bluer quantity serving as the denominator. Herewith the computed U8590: -0.01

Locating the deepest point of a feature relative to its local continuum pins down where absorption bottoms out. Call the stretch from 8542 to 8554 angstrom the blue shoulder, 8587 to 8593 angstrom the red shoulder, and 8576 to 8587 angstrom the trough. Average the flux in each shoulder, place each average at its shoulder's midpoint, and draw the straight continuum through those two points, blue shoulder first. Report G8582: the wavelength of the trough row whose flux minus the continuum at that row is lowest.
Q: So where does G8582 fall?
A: 8586.45 angstrom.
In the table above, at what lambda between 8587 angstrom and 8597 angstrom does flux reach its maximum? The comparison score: 8596.34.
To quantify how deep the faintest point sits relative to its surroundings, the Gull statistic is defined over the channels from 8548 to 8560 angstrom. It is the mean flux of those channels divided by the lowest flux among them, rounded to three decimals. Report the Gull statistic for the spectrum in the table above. 1.028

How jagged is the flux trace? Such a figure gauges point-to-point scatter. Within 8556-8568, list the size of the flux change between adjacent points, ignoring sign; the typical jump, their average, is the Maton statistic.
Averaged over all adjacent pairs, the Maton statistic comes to 0.028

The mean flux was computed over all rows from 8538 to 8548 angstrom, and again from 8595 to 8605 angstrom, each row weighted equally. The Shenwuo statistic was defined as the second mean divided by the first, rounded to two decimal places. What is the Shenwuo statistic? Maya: 1.02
